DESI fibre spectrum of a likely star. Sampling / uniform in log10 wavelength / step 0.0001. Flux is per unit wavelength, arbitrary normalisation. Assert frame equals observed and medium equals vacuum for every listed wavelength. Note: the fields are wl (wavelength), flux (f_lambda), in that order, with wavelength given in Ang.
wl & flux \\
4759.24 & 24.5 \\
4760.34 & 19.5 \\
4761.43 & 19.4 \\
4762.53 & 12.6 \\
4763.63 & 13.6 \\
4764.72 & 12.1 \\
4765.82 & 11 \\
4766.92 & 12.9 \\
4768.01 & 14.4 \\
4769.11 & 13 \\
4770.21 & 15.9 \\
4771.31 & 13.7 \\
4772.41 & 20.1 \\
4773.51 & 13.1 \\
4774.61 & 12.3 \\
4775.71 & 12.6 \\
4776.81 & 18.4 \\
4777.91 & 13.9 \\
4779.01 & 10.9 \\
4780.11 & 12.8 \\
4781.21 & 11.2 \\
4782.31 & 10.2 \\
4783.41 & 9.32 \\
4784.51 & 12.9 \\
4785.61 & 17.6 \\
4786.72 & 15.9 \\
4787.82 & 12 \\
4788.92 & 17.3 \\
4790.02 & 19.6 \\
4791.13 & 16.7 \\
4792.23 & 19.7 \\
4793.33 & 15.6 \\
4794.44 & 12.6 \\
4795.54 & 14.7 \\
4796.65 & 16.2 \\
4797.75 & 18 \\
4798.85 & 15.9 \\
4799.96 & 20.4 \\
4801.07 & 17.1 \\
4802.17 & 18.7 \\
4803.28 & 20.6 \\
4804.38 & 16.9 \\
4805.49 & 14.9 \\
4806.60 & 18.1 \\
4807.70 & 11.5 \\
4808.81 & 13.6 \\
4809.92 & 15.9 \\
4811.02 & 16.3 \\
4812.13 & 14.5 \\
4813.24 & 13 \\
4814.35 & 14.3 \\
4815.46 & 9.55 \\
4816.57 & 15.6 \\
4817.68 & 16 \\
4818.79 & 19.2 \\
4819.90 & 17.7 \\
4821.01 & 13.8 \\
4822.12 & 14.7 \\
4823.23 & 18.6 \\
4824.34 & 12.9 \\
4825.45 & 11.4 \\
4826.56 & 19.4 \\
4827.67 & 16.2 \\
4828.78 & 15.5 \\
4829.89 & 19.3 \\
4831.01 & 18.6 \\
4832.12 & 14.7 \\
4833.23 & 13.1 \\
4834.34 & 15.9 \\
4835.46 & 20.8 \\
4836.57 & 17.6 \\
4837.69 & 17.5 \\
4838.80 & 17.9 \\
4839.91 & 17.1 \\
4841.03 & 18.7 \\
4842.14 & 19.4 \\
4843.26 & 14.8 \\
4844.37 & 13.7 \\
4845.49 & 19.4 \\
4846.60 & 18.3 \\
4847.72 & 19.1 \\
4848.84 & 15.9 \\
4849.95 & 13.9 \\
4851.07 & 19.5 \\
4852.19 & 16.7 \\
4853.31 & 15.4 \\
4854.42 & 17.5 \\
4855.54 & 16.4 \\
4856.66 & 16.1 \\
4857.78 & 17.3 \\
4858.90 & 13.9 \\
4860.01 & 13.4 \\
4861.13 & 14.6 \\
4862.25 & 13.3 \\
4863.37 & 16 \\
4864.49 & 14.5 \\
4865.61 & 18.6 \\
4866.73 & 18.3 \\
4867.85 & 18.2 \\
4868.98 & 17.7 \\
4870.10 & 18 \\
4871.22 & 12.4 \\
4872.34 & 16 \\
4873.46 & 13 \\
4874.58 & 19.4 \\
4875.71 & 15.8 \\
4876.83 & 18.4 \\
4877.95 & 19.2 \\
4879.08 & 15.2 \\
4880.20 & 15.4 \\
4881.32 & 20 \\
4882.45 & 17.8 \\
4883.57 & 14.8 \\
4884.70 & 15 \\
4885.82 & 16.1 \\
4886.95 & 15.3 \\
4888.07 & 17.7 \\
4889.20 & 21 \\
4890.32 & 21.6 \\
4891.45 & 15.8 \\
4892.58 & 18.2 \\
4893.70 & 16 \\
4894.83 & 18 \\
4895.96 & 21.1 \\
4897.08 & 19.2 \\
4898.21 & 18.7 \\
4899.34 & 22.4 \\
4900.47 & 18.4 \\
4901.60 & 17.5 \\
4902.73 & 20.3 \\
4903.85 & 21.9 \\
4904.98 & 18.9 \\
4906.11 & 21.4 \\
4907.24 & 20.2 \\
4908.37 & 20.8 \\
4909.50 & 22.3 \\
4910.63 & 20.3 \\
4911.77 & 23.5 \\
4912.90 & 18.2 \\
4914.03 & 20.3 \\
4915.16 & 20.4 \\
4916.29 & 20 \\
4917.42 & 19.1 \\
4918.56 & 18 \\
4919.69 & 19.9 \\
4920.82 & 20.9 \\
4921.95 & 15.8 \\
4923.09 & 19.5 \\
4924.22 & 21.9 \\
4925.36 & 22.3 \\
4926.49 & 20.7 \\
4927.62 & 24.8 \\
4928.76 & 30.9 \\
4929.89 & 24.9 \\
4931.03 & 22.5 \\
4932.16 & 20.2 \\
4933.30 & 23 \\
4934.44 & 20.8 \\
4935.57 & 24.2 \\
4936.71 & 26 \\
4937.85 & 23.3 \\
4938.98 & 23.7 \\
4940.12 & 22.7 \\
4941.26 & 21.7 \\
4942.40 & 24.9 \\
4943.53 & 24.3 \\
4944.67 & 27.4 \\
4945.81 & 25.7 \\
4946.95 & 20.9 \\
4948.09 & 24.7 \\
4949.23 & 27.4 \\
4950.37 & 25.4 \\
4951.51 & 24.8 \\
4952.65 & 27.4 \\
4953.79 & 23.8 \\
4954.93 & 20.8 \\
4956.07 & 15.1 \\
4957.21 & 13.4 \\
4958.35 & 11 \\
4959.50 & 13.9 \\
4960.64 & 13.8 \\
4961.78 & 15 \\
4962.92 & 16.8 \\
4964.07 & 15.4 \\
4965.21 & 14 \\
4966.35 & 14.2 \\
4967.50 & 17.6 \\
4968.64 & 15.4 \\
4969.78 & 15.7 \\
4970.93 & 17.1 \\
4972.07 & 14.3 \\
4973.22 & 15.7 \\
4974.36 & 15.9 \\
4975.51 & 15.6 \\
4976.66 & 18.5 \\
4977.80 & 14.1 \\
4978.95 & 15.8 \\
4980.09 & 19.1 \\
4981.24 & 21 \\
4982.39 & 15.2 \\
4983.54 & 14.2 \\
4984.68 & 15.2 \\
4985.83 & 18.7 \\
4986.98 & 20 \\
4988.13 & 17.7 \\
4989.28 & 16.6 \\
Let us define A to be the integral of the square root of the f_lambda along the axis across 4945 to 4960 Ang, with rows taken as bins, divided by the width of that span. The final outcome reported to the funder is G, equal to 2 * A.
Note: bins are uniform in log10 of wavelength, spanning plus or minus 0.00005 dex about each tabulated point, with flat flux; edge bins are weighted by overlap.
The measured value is 9.1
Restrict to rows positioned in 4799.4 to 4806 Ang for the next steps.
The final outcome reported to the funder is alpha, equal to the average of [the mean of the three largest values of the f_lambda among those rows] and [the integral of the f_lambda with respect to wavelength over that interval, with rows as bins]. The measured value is 70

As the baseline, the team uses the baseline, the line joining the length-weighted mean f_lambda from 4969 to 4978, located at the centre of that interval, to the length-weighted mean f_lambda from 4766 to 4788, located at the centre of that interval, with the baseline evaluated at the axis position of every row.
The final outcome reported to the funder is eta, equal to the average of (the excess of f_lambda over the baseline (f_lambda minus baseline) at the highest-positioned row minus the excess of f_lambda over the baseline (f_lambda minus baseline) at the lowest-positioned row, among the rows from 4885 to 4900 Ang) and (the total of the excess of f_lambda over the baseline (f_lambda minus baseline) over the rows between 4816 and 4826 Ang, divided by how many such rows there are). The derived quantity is 3.8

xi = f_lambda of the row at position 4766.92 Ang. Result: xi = 12.9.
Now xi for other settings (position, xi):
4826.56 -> 19.4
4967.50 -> 17.6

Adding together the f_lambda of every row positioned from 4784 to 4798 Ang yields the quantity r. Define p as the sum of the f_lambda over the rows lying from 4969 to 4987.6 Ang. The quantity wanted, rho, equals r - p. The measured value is -57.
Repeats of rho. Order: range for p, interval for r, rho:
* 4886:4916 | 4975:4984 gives -376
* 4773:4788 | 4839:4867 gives 229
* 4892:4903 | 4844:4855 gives -20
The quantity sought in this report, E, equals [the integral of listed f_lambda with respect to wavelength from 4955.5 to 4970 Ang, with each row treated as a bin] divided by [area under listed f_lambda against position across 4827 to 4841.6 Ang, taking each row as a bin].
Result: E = 0.85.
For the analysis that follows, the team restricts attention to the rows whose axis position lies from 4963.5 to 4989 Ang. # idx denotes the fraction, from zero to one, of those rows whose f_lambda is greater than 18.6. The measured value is 0.18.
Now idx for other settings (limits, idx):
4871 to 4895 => 0.23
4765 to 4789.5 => 0.05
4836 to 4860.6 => 0.23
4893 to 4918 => 0.77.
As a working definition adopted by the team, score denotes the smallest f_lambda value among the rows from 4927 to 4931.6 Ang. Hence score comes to 22.5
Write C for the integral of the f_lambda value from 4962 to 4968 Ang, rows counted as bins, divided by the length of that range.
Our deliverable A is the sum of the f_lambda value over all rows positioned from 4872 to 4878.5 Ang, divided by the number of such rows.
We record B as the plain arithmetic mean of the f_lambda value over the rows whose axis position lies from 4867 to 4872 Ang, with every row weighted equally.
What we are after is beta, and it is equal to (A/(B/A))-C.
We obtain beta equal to 2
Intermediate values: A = 17.0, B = 16.6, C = 15.5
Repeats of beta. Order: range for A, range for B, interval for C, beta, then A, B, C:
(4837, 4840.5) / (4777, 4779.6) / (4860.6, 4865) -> 10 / 17.5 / 12.4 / 14.6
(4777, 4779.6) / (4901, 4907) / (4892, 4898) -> -11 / 12.4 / 20.0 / 18.5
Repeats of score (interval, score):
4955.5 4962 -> 11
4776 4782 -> 10.9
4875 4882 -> 15.2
